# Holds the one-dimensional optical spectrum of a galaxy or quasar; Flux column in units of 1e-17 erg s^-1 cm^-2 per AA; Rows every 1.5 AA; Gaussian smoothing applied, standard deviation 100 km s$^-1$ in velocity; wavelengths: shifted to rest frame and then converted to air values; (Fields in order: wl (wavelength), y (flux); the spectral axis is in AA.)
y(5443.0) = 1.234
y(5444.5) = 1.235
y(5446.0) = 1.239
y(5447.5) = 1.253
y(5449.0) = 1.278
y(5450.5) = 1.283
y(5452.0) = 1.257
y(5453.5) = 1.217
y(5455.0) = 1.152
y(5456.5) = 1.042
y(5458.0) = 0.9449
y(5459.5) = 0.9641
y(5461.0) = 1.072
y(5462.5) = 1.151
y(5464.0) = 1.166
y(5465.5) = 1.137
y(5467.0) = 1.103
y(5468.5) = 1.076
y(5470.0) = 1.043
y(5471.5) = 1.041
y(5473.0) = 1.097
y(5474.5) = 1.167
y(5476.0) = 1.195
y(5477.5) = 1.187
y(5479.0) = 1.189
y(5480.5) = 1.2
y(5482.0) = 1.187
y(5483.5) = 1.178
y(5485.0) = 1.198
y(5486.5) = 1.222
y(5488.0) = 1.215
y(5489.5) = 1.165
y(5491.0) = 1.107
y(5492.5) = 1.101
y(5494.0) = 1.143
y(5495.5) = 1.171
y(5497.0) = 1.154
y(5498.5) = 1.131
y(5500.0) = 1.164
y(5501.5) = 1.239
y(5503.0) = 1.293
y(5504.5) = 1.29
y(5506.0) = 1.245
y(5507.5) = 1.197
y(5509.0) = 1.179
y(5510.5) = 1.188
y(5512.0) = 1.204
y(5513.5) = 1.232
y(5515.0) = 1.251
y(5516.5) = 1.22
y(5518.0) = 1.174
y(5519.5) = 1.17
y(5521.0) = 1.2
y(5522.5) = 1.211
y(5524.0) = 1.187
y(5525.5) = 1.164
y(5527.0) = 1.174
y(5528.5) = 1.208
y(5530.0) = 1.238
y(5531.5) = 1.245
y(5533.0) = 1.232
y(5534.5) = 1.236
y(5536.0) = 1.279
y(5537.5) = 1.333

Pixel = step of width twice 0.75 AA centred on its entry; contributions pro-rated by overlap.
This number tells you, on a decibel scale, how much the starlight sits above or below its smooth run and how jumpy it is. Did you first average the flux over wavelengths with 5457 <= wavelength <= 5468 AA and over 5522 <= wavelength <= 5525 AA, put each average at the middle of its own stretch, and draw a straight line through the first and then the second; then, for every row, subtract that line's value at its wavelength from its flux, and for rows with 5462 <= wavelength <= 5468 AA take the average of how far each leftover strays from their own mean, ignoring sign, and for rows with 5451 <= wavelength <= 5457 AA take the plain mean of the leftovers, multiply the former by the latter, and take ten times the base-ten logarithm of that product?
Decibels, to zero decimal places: -26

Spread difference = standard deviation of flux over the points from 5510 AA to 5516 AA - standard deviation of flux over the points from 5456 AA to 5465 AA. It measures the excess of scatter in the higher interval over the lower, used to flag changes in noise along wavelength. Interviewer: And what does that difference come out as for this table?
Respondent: -0.06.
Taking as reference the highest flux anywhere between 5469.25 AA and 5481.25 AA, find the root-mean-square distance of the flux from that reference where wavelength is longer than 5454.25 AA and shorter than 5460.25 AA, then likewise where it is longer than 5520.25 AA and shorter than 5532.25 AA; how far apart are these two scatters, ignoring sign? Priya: 0.17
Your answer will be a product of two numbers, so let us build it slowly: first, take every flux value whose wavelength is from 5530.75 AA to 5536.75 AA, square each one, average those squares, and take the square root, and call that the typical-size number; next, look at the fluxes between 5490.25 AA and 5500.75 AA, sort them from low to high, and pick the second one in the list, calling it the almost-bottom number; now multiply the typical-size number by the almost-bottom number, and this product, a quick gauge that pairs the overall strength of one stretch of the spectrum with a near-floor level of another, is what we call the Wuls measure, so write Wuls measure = 1.38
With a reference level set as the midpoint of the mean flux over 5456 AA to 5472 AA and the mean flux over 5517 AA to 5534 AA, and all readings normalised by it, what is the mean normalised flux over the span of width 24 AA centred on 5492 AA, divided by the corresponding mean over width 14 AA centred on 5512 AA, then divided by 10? 0.0975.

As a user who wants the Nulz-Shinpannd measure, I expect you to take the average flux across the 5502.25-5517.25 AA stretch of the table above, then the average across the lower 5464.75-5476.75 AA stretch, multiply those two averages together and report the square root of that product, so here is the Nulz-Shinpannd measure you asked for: 1.17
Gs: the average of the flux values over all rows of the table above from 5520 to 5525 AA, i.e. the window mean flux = 1.20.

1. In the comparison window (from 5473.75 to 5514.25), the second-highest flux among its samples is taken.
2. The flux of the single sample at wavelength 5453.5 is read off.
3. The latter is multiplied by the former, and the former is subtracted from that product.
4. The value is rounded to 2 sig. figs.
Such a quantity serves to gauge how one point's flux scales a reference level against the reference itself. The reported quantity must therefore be 0.28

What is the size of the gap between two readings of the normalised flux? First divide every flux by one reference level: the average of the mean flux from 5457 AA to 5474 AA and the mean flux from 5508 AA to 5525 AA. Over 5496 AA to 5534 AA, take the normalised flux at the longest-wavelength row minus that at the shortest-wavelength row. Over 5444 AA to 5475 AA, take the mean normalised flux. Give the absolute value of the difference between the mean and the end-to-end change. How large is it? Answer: 0.93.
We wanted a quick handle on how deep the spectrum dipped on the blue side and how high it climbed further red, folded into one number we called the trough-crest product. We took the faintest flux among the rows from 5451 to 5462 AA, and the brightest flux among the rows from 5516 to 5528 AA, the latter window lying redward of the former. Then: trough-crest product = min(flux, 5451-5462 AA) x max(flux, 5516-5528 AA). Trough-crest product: 1.153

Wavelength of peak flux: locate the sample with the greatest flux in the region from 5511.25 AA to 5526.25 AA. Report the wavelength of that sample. 5515.0 AA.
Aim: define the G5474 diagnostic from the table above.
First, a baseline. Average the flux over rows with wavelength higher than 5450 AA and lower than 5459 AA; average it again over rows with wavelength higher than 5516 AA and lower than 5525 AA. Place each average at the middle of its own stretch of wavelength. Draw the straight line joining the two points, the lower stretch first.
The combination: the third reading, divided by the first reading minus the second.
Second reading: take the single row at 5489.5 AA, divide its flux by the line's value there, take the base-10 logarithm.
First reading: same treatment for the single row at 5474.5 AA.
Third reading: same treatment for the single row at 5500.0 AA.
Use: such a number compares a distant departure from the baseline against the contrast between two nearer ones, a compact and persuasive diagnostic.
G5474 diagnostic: -1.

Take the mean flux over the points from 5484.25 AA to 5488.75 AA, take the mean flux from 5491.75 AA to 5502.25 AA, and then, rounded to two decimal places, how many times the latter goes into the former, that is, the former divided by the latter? 1.05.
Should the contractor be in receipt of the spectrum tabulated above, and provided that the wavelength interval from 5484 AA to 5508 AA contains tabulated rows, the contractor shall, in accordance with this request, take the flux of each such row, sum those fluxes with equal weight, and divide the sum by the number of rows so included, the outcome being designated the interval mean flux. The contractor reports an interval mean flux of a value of 1.19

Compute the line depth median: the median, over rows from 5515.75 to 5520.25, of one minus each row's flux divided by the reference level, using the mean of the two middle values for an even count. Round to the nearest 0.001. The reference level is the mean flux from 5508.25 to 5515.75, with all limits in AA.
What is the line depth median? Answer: 0.030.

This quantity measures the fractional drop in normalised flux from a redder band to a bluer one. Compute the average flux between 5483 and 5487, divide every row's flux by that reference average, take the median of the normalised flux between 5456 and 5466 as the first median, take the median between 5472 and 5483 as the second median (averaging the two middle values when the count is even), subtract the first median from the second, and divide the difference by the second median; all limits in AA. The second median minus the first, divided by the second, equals 0.10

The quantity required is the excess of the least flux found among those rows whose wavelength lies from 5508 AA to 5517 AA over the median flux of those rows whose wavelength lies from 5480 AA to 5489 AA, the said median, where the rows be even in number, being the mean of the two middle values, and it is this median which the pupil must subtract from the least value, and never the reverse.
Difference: -0.020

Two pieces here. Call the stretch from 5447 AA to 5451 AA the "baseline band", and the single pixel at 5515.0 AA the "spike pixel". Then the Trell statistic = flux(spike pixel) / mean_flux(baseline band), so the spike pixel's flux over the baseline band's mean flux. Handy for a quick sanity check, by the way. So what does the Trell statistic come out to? 0.98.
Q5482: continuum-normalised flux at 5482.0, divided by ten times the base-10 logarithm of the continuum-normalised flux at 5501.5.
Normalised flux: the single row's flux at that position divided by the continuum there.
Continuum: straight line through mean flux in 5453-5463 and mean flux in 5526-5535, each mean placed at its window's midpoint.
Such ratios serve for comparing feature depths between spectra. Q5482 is 4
